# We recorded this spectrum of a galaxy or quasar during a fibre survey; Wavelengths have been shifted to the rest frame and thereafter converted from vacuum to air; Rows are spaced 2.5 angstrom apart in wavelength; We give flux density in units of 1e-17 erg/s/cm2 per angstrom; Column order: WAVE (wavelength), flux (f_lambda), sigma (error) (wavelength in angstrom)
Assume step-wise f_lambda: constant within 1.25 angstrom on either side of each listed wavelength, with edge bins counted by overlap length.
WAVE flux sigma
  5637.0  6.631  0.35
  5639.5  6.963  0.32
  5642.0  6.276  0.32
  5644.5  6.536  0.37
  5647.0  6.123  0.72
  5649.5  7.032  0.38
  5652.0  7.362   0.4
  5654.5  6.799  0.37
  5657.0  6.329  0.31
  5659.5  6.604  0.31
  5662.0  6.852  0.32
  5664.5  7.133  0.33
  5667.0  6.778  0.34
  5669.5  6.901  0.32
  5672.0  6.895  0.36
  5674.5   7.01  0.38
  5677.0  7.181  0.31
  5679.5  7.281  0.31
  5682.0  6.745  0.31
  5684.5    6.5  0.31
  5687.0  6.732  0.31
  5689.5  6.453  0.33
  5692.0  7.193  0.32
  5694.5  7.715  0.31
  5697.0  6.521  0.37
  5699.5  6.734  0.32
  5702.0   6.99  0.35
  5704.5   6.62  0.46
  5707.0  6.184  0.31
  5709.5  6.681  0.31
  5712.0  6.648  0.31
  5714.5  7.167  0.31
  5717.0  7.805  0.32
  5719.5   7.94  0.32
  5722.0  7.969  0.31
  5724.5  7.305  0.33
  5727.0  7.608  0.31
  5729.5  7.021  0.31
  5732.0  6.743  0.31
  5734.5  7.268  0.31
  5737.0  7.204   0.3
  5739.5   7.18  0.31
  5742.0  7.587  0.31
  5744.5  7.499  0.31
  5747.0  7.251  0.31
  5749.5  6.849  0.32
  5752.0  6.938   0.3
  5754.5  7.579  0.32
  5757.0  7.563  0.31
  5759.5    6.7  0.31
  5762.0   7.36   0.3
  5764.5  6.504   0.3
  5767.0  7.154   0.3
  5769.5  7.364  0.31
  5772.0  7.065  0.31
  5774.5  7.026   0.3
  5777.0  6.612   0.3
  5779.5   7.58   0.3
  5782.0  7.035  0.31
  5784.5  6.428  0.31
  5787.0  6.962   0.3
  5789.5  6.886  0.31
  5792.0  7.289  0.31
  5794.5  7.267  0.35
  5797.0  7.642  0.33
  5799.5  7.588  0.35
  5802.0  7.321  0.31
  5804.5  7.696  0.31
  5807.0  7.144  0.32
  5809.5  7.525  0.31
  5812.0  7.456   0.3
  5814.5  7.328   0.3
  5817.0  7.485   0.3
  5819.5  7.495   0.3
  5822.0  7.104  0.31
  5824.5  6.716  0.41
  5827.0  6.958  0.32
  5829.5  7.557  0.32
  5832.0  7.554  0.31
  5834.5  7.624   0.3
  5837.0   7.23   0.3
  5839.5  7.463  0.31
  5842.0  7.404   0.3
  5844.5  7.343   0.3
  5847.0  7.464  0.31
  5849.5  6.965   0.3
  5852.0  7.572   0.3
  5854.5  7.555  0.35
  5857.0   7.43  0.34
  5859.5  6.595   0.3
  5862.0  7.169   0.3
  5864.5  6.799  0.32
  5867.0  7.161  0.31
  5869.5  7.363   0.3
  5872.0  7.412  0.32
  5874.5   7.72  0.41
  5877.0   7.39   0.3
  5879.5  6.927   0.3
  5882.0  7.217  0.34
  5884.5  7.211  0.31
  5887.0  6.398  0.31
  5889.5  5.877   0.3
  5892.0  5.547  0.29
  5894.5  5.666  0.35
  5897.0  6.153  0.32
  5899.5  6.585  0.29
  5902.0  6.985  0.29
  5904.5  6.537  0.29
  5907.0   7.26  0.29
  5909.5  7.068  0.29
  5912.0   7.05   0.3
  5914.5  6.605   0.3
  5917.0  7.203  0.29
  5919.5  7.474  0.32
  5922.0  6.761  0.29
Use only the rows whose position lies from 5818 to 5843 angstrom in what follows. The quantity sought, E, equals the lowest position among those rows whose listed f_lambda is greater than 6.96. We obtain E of 5819.5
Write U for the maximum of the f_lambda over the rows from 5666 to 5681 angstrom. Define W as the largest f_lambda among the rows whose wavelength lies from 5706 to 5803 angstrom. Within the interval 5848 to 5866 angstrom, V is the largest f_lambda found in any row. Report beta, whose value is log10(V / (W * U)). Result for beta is -0.884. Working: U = 7.281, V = 7.572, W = 7.969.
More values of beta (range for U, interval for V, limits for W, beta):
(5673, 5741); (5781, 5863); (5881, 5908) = -0.876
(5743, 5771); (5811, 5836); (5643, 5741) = -0.899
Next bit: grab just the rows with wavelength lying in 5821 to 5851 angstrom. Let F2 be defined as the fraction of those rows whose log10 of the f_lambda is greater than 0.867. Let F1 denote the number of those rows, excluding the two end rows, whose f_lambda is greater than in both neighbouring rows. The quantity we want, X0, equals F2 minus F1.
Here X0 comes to -3.5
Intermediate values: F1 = 4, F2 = 0.50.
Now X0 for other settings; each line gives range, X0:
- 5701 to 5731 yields -2.7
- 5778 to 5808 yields -3.7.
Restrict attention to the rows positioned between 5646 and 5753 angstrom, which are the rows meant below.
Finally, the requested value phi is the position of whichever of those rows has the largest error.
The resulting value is 5647.0 angstrom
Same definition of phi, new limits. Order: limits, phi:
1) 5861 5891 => 5874.5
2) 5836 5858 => 5854.5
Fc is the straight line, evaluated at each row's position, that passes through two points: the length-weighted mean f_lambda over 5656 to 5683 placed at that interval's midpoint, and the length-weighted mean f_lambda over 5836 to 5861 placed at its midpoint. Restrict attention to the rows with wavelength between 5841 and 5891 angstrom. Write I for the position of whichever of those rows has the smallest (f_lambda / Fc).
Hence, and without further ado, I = 5889.5 angstrom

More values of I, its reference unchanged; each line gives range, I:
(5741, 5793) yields 5784.5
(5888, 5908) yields 5892.0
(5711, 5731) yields 5712.0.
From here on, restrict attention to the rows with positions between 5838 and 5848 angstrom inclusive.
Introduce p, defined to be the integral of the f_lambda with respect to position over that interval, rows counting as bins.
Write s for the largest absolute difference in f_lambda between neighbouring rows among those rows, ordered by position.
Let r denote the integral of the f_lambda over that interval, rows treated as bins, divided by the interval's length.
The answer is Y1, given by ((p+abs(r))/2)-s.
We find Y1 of 40.6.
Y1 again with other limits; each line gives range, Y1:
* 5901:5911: 37.6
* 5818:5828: 38.6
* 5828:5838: 40.8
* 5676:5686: 37.5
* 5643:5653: 36.1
